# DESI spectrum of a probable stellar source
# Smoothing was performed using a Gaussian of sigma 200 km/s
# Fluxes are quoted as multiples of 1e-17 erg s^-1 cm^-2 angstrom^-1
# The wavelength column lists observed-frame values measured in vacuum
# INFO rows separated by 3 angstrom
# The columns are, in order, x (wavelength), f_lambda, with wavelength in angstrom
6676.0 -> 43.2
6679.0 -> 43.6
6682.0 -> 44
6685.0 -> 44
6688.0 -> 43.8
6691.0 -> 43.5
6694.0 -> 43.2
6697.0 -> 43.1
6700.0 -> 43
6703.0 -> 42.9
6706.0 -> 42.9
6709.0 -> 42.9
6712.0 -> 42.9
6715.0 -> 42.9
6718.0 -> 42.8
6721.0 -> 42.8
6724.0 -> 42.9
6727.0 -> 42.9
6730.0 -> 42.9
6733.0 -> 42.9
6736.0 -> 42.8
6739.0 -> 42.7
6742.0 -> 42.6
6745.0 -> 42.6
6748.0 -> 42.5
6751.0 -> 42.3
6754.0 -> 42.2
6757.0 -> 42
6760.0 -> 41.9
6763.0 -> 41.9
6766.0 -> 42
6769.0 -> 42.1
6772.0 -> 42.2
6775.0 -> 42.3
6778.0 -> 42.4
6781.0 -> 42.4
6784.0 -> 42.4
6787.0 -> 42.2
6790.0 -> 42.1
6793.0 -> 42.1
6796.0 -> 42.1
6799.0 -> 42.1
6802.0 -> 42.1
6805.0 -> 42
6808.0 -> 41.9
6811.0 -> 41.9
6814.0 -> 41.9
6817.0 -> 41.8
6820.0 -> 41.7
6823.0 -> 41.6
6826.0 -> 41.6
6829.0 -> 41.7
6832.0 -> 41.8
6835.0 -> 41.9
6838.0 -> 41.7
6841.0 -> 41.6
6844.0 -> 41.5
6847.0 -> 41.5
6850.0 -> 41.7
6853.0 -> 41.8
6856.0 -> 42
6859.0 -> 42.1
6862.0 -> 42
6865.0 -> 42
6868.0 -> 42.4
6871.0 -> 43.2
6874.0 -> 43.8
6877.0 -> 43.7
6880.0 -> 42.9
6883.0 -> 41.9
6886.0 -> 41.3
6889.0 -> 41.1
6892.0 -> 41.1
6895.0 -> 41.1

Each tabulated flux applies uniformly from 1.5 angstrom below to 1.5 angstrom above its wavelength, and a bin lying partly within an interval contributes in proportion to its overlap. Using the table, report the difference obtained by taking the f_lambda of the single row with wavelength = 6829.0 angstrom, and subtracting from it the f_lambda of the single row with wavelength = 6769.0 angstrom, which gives -0.4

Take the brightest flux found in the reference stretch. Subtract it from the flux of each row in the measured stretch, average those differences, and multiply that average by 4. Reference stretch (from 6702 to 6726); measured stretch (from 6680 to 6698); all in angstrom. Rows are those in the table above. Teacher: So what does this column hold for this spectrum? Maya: 3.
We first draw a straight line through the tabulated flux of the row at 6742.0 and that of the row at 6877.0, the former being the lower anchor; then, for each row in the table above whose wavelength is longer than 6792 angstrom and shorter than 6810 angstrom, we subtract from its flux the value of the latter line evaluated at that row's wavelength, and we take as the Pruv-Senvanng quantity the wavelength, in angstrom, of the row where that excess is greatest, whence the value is 6793.0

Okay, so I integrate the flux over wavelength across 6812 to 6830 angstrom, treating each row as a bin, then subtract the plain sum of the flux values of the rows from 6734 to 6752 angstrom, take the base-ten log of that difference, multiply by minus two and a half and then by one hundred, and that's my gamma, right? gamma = -674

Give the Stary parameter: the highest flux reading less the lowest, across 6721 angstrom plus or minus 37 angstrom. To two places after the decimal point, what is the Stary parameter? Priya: 2.00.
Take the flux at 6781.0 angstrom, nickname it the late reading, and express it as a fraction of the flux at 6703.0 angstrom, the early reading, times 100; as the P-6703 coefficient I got 99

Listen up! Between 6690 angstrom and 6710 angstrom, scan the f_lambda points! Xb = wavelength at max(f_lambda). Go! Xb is 6691.0 angstrom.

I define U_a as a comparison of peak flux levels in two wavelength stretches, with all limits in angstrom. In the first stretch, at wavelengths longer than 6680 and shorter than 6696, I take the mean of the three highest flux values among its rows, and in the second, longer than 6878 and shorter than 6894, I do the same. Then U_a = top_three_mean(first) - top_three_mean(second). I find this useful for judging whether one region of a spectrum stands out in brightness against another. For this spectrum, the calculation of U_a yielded 1.9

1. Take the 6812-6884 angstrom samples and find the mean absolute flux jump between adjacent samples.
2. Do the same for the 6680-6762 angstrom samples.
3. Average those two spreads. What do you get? 0.162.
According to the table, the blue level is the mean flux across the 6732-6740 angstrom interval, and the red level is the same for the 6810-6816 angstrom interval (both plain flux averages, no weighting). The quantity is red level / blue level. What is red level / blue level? 0.979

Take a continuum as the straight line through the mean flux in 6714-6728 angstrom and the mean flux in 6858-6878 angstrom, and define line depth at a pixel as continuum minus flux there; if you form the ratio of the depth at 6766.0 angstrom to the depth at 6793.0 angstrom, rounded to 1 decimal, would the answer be 1.2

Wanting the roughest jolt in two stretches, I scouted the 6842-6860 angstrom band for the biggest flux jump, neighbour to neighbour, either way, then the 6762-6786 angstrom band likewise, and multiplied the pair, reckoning 0.020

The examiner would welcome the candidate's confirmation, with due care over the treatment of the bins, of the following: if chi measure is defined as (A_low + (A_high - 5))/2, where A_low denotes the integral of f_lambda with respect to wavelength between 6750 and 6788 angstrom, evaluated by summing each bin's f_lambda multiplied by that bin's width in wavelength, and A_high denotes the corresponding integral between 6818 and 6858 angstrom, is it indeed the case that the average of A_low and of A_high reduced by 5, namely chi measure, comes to 1633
